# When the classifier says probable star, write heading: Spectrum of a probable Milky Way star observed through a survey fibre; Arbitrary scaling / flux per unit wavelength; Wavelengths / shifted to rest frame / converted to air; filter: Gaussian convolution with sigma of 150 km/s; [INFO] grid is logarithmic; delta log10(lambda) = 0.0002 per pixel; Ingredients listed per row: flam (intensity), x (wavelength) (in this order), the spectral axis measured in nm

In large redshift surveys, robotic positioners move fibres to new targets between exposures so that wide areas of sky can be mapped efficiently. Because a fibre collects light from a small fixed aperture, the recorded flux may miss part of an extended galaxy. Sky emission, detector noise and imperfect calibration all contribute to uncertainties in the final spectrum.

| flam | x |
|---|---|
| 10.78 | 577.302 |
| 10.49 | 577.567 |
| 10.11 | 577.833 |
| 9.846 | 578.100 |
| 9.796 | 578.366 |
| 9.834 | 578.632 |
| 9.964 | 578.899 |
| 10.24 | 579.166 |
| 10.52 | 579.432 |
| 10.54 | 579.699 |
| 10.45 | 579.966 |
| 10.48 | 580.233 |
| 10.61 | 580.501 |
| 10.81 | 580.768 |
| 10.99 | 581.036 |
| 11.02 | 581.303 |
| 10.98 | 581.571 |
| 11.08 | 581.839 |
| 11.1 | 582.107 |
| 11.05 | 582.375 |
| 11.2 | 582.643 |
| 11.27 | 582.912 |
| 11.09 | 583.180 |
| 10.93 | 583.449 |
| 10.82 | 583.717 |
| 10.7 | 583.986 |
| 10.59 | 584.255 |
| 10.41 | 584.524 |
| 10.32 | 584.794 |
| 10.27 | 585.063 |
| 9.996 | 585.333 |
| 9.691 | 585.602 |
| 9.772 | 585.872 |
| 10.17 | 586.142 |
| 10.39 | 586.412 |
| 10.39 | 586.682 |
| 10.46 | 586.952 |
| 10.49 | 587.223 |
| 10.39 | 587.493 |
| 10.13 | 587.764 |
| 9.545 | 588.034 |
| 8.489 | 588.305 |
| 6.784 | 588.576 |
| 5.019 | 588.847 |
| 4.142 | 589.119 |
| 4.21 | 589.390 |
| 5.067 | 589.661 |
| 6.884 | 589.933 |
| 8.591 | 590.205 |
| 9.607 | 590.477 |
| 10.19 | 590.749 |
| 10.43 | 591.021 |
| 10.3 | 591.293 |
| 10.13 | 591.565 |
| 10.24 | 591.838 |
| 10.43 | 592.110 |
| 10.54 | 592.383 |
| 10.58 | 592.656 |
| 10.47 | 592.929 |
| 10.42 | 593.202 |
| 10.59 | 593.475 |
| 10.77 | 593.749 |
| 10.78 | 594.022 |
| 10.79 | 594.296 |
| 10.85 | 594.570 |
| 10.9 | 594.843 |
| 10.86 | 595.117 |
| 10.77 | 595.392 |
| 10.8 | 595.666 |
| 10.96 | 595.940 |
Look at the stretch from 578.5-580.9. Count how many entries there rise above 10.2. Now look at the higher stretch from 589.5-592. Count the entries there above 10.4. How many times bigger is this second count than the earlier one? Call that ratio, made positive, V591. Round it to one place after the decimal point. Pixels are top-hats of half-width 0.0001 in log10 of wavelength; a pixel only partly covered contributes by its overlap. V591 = 0.1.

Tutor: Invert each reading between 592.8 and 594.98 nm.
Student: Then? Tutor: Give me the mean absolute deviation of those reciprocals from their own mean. 0.0013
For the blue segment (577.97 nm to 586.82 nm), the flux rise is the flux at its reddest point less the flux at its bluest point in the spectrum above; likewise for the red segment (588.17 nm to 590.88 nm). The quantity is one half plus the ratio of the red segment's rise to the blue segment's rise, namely 3.6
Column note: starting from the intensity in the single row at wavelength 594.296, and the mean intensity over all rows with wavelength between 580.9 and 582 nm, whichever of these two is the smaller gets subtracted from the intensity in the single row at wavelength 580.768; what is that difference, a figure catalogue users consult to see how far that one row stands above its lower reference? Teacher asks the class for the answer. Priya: 0.0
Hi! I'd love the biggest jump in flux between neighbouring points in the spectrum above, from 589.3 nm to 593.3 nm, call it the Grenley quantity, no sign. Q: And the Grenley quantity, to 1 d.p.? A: 1.8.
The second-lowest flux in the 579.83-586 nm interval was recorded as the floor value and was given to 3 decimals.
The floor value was 9.772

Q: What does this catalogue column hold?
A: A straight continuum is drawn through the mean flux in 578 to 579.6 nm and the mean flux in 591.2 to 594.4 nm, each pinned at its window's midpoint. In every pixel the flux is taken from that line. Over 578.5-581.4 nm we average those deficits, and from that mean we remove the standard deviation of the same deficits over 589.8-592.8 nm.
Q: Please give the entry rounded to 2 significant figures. -1.5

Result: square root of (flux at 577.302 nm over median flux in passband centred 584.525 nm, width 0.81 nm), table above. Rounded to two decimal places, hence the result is 1.02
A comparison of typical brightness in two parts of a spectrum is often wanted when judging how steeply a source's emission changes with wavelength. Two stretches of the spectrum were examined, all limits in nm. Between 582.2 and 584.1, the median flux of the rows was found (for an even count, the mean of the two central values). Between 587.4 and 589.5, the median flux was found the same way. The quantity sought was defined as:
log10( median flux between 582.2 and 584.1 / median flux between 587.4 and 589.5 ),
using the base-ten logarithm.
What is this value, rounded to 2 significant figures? 0.16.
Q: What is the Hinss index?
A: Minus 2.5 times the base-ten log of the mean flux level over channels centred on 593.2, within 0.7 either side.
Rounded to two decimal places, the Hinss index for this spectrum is -2.56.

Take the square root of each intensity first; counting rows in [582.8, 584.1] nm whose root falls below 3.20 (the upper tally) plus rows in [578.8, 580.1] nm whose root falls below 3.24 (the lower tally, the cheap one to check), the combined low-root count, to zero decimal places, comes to 3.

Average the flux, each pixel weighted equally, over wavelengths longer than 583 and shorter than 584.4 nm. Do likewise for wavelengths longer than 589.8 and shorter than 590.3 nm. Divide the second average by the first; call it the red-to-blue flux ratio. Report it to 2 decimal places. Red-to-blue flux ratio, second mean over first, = 0.71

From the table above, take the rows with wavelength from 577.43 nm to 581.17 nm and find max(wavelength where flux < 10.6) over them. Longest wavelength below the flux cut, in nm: 580.233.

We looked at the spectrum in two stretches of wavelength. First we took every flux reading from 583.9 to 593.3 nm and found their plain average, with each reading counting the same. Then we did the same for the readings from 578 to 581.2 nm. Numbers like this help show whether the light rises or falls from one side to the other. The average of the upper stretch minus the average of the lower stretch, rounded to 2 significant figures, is -1.0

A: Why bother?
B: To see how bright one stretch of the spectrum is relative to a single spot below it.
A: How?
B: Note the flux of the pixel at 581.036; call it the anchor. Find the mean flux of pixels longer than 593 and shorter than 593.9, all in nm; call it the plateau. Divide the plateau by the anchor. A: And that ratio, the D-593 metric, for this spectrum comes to 0.96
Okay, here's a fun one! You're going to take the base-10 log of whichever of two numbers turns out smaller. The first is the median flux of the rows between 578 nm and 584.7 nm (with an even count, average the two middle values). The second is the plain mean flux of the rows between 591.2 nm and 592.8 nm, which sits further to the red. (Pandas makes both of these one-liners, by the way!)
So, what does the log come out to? 1.02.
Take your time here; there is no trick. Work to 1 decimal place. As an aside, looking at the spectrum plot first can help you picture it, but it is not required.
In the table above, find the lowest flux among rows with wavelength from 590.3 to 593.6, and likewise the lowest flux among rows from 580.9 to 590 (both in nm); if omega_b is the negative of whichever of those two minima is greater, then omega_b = -9.6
